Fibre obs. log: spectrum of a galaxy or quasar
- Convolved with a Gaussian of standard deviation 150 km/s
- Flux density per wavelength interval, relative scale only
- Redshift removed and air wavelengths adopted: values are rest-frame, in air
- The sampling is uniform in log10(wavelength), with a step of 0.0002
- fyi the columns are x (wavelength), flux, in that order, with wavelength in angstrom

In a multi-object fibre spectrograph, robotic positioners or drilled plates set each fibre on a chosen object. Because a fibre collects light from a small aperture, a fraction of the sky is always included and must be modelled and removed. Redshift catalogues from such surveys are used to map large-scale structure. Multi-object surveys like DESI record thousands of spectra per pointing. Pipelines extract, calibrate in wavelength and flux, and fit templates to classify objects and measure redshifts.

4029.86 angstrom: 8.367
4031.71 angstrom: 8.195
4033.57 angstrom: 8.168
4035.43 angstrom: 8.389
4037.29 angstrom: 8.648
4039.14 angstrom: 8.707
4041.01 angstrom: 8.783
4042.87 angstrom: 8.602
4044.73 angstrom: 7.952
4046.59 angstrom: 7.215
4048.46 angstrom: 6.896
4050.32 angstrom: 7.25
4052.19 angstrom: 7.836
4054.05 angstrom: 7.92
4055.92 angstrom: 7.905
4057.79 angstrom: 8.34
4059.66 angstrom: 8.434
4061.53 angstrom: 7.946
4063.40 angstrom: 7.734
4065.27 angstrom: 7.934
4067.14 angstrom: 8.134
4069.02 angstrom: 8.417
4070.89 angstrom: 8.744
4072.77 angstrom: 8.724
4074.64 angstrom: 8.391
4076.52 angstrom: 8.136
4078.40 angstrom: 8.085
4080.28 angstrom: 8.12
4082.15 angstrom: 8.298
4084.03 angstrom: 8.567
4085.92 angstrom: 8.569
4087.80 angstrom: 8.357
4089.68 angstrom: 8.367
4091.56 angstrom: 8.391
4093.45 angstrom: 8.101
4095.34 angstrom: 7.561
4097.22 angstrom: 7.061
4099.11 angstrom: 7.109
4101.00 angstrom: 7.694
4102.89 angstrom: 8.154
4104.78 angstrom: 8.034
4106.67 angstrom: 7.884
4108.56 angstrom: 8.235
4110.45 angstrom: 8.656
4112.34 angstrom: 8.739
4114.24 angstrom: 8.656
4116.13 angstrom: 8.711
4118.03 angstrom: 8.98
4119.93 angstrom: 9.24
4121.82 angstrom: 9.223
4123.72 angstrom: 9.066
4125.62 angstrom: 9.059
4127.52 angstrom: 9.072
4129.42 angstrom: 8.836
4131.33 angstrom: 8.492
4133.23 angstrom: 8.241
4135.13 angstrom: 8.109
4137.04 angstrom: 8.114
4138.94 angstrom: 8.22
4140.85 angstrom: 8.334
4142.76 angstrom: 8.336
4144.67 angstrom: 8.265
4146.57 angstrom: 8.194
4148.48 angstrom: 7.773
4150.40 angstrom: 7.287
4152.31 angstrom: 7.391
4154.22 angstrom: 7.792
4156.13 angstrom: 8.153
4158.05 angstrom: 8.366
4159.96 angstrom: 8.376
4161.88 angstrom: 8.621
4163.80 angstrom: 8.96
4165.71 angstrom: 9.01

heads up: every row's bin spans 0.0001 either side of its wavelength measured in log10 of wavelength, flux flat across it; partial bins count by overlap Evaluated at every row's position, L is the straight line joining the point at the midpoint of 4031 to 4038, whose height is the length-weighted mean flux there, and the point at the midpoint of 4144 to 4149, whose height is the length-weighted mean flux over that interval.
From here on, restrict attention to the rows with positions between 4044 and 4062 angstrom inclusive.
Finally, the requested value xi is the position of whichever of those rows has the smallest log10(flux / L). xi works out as 4048.46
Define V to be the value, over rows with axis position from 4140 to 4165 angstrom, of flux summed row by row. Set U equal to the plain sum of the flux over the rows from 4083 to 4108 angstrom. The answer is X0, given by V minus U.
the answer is 2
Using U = 103.8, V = 106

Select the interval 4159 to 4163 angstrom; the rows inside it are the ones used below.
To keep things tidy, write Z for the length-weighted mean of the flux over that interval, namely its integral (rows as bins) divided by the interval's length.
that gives 8.51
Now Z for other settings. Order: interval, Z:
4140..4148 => 8.26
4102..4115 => 8.33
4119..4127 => 9.15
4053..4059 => 8.07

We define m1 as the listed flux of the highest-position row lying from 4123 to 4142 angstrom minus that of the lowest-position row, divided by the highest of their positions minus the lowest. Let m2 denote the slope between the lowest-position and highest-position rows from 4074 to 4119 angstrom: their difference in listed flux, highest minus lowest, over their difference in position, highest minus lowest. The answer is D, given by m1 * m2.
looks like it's -0.0006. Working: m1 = -0.04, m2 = 0.014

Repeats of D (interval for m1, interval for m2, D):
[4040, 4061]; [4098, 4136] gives -0.0005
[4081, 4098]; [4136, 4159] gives -0.0010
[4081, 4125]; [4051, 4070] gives 0.0006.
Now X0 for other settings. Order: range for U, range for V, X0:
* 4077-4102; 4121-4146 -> 7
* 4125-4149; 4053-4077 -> -2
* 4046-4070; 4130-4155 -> 3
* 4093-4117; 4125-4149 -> 4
